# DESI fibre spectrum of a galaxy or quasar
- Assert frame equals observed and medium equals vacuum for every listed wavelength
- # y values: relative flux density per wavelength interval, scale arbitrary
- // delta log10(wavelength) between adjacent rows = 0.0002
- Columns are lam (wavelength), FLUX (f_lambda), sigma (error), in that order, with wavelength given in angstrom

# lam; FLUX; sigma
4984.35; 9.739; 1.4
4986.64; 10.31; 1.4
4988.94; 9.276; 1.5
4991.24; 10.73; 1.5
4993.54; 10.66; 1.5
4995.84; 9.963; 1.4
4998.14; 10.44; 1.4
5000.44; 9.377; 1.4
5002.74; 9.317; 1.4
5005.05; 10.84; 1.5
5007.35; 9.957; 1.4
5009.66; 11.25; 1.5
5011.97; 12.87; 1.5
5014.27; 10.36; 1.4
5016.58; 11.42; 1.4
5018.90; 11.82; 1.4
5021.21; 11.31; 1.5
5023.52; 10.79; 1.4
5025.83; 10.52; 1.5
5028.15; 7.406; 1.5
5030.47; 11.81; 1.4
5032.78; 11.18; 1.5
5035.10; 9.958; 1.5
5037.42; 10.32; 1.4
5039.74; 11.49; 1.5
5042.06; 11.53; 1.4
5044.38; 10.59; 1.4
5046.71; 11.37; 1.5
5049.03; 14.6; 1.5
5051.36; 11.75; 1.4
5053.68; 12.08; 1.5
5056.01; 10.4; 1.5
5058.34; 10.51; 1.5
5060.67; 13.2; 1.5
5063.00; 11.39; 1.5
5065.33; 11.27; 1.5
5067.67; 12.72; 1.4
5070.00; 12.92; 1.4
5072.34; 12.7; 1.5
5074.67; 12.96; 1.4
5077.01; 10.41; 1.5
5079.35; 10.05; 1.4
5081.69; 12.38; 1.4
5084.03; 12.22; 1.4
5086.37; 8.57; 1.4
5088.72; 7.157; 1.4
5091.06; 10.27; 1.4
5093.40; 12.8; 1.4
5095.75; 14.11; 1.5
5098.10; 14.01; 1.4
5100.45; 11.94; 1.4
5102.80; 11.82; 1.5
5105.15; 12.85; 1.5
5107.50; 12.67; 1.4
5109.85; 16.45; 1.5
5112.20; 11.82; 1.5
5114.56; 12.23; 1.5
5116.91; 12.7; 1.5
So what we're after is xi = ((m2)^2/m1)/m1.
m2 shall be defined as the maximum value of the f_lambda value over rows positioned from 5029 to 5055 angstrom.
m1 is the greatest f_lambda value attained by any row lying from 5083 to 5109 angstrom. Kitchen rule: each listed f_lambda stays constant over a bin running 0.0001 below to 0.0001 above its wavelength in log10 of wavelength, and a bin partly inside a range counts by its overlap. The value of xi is 1.07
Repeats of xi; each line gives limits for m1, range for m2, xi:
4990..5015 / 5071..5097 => 1.20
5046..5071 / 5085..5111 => 1.27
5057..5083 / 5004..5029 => 0.95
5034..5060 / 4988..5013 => 0.78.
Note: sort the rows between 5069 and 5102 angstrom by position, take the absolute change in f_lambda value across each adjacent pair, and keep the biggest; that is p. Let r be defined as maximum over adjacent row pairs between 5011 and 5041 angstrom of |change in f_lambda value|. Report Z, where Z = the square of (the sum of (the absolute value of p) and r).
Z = 65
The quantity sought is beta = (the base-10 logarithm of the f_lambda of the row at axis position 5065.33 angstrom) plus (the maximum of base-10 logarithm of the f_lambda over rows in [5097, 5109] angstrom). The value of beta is 2.20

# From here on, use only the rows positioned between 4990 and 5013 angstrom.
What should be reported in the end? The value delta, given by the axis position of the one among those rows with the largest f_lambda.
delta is 5011.97 angstrom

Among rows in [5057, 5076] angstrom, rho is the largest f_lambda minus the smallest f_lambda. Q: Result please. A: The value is 2.7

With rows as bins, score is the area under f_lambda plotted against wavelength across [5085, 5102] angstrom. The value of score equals 192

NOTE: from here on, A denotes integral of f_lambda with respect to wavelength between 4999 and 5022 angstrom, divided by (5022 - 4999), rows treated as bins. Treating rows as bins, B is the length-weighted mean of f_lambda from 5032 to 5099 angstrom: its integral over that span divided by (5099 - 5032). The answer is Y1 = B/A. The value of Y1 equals 1.065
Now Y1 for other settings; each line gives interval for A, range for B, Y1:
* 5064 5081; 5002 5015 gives 0.912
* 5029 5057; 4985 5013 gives 0.913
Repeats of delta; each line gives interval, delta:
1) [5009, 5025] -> 5011.97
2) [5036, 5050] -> 5049.03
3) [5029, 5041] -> 5030.47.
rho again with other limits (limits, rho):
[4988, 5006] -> 1.6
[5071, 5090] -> 5.8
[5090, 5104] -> 3.8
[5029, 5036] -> 1.9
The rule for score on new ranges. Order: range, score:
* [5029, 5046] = 186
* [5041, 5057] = 188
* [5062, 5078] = 193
